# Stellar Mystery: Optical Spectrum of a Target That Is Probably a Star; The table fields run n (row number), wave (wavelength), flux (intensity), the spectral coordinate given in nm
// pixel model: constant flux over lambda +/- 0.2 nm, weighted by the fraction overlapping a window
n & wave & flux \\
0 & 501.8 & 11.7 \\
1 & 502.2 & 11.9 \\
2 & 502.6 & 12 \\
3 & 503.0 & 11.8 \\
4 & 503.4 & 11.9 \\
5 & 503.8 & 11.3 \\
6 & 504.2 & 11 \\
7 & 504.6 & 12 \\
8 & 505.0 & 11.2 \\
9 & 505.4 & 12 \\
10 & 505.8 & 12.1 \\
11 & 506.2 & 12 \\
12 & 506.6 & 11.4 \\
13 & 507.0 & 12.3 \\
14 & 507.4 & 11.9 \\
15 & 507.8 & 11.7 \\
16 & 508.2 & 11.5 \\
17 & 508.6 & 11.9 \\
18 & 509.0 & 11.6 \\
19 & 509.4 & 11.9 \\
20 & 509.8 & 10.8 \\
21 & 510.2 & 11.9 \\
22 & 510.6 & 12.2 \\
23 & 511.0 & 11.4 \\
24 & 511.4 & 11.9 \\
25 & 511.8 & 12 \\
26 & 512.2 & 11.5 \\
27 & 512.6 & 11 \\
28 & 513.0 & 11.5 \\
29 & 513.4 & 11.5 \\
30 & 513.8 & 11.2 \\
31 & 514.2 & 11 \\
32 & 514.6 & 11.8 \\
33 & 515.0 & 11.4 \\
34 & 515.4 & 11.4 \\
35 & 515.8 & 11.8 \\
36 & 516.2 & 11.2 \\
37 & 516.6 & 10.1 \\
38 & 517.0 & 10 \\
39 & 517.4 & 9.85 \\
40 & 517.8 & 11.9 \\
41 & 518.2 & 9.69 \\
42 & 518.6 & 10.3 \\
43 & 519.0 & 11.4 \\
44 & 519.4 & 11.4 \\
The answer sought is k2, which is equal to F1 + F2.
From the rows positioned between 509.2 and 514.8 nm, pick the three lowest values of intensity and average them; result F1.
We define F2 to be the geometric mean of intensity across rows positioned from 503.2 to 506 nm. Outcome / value 22.6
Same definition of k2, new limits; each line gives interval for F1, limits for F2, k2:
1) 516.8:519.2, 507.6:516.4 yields 21.4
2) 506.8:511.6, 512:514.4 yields 22.5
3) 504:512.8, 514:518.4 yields 21.8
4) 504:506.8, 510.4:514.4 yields 22.7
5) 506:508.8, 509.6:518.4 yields 22.7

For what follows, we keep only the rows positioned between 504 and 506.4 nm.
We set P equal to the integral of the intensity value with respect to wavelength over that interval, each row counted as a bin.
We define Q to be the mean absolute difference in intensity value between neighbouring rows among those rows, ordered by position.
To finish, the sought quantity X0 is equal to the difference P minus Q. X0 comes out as 27.6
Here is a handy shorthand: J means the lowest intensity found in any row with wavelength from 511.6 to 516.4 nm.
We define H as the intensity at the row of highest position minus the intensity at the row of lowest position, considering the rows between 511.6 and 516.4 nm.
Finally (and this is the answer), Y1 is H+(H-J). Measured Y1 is -12.6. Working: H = -0.8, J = 11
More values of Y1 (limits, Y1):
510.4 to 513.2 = -12.4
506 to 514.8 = -11.2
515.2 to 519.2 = -9.7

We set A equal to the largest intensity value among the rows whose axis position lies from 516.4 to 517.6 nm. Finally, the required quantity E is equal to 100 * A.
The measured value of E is 1010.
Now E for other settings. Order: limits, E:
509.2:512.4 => 1220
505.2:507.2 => 1230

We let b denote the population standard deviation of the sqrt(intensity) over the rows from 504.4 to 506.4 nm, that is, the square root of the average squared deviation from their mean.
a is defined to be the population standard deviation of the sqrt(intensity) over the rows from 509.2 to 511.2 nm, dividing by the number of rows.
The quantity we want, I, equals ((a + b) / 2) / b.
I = 1.25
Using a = 0.073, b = 0.049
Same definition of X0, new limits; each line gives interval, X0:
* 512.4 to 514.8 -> 26.8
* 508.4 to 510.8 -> 27.5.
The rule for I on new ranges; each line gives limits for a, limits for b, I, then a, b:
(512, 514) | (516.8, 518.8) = 0.63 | 0.031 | 0.122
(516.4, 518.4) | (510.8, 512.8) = 1.65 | 0.123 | 0.053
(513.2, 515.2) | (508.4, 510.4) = 0.82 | 0.040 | 0.063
